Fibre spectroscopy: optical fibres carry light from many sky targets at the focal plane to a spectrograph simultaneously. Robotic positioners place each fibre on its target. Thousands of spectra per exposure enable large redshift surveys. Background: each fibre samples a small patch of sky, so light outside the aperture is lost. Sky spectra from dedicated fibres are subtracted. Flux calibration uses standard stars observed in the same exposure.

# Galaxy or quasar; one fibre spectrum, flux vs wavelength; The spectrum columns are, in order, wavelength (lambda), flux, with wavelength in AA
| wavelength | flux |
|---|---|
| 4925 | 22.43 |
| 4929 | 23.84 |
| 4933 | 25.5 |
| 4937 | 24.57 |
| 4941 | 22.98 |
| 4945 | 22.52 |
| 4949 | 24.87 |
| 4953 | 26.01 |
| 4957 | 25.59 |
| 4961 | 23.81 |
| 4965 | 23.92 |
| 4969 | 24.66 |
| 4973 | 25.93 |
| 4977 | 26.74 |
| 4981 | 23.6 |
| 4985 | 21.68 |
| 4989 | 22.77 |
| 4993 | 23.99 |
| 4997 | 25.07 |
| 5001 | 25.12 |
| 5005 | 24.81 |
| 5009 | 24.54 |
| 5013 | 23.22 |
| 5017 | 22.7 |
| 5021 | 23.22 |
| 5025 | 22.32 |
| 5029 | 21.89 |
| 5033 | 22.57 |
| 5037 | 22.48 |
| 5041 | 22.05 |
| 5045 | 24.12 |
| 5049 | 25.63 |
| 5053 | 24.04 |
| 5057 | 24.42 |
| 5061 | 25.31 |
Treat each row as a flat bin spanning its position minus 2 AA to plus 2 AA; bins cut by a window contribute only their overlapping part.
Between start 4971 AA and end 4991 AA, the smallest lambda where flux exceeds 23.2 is 4973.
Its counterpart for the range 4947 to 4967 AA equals 4949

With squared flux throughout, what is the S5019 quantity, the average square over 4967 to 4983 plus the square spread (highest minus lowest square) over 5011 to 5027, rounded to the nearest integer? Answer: 679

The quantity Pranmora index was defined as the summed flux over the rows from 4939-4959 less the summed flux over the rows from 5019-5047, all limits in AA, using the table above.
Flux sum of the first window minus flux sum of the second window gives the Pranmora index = -37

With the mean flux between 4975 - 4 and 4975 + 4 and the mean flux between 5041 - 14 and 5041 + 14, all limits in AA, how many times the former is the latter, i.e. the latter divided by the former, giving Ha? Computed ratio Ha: 0.88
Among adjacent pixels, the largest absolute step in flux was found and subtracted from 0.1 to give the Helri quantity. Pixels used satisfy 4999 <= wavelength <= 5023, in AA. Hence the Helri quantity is -1.2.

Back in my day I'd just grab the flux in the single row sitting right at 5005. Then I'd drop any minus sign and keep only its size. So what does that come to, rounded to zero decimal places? 25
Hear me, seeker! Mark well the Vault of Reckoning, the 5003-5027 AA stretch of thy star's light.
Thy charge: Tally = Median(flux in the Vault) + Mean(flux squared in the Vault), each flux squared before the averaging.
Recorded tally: 575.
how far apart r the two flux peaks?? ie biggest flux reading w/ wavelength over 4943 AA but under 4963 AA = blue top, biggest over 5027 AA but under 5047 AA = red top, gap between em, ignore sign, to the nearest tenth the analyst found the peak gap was 1.9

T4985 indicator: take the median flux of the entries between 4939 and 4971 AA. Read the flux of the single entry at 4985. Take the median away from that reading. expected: -2.6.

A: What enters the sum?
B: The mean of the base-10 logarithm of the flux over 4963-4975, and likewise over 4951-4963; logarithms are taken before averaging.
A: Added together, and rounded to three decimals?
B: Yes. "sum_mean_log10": 2.795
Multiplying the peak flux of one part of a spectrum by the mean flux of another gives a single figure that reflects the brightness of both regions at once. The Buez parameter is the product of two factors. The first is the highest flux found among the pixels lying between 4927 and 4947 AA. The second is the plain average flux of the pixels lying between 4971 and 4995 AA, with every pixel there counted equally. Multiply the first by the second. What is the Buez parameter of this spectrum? 615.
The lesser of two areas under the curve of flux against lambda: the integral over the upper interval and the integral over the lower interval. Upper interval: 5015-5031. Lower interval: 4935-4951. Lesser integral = 361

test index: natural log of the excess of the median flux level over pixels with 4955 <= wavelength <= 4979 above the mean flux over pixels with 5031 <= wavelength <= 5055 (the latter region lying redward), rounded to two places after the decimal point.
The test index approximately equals 0.50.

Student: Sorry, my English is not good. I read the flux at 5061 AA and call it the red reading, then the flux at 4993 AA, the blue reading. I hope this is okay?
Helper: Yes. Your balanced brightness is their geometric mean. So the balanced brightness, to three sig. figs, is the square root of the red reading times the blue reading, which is 24.6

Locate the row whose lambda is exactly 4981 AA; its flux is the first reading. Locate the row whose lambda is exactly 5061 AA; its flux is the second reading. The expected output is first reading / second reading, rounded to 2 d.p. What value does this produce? 0.93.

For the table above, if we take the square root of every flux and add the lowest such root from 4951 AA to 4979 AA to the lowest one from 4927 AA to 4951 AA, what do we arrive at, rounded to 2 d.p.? 9.63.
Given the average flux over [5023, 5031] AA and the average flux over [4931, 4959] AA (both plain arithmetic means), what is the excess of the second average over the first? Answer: 2.5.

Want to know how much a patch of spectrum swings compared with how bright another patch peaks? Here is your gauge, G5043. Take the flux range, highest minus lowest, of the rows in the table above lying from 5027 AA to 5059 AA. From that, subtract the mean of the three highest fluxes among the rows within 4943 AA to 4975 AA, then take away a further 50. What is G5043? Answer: -72.1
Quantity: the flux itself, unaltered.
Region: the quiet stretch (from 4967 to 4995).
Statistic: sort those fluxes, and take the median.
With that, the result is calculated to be 24.0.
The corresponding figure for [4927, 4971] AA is 24.6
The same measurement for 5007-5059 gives 23.2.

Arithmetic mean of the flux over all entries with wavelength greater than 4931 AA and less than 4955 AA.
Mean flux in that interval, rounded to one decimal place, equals 24.4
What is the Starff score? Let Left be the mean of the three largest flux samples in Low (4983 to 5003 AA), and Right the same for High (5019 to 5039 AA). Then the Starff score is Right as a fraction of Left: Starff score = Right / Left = 0.92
